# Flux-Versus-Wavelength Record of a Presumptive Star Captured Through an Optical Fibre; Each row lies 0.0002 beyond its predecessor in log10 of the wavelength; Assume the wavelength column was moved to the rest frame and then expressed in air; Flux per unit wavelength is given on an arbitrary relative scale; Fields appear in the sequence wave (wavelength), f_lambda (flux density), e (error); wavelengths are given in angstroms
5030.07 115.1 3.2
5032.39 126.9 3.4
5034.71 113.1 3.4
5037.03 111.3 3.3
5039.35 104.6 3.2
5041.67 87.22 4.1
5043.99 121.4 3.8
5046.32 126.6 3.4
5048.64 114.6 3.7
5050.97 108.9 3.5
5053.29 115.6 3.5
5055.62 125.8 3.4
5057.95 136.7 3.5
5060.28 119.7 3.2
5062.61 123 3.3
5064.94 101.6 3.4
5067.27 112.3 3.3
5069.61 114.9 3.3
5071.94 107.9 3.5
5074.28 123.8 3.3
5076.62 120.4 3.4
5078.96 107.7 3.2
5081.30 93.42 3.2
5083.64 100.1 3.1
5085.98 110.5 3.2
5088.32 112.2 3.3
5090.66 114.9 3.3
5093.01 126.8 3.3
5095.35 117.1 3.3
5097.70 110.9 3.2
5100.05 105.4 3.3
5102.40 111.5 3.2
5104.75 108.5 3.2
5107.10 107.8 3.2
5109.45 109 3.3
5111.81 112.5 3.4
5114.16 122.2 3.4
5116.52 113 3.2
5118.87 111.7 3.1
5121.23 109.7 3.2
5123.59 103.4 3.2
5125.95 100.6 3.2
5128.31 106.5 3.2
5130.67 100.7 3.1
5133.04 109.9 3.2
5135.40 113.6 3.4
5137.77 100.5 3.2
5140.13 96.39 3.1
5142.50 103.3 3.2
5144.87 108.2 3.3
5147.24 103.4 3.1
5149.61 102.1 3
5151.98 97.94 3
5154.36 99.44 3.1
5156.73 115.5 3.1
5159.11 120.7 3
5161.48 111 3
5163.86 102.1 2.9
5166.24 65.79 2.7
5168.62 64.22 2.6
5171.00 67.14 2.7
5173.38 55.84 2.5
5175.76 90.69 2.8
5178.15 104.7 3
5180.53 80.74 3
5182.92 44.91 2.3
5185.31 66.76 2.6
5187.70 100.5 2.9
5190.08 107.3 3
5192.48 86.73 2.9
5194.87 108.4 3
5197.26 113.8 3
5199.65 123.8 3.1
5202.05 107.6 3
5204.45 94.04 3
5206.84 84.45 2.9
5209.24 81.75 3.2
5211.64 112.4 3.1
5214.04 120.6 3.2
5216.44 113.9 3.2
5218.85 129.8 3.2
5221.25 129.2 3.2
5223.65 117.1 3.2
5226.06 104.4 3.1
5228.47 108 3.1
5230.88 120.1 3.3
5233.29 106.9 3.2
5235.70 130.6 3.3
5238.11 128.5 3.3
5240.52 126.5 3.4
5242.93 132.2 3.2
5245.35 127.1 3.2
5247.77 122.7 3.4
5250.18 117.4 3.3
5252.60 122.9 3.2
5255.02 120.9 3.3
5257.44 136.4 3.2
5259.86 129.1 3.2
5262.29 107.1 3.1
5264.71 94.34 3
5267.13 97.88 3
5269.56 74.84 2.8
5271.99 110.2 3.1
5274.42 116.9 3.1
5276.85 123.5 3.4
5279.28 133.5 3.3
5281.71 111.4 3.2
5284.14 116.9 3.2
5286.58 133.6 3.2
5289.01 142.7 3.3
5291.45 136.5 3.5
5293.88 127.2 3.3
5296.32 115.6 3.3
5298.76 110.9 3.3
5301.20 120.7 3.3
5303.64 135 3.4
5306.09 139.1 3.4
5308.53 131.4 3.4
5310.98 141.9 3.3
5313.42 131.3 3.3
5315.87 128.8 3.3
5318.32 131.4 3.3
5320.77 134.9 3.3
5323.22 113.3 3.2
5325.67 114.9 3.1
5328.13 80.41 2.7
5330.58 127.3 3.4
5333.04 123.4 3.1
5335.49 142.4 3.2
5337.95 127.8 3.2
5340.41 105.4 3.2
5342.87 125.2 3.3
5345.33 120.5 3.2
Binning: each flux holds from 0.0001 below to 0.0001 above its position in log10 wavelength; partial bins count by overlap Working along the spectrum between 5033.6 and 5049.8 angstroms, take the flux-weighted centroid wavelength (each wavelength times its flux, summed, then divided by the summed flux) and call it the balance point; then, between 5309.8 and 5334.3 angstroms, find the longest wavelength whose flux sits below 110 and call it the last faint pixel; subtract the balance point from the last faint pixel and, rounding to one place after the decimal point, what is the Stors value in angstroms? 286.3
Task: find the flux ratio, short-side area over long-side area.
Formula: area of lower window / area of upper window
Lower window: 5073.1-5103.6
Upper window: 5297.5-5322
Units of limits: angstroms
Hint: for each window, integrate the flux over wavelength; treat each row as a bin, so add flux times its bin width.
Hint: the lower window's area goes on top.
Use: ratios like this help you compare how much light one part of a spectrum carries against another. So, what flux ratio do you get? 1.1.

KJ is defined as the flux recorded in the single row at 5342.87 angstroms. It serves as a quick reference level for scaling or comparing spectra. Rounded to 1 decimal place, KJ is 125.2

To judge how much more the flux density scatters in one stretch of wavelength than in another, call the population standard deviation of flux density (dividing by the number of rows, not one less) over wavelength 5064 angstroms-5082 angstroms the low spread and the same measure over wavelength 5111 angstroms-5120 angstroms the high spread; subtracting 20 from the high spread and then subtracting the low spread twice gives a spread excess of -34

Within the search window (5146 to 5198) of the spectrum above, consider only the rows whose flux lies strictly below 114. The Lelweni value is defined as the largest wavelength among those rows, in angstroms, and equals 5197.26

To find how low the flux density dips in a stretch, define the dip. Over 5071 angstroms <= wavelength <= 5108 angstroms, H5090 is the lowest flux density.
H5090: 93.42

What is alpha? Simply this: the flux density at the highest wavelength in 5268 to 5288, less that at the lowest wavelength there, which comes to 59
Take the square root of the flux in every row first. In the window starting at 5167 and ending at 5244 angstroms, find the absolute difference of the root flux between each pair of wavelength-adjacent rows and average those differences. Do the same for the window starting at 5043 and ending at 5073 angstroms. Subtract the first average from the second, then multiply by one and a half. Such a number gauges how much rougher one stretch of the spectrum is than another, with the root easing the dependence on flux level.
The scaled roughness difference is -0.46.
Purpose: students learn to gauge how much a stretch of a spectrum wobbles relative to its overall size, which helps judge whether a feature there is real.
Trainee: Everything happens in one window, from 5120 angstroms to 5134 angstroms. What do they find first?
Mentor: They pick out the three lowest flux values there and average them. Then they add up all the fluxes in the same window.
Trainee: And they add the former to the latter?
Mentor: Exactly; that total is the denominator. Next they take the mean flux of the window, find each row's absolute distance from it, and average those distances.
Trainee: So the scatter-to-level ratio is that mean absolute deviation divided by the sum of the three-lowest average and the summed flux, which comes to 0.0049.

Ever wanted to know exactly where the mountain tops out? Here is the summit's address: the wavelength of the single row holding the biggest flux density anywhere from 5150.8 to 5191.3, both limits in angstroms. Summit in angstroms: 5159.11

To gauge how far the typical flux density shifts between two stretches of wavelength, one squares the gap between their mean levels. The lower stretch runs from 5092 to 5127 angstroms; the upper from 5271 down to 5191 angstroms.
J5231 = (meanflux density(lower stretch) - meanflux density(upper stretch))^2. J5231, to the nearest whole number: 3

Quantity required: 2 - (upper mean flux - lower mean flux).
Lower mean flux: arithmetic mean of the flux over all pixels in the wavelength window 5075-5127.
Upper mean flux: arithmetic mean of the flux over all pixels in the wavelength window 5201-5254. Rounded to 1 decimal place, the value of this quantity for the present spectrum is -2.9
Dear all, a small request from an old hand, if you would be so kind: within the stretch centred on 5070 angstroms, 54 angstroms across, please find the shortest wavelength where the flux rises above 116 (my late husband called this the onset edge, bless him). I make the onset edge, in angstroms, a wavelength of 5043.99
